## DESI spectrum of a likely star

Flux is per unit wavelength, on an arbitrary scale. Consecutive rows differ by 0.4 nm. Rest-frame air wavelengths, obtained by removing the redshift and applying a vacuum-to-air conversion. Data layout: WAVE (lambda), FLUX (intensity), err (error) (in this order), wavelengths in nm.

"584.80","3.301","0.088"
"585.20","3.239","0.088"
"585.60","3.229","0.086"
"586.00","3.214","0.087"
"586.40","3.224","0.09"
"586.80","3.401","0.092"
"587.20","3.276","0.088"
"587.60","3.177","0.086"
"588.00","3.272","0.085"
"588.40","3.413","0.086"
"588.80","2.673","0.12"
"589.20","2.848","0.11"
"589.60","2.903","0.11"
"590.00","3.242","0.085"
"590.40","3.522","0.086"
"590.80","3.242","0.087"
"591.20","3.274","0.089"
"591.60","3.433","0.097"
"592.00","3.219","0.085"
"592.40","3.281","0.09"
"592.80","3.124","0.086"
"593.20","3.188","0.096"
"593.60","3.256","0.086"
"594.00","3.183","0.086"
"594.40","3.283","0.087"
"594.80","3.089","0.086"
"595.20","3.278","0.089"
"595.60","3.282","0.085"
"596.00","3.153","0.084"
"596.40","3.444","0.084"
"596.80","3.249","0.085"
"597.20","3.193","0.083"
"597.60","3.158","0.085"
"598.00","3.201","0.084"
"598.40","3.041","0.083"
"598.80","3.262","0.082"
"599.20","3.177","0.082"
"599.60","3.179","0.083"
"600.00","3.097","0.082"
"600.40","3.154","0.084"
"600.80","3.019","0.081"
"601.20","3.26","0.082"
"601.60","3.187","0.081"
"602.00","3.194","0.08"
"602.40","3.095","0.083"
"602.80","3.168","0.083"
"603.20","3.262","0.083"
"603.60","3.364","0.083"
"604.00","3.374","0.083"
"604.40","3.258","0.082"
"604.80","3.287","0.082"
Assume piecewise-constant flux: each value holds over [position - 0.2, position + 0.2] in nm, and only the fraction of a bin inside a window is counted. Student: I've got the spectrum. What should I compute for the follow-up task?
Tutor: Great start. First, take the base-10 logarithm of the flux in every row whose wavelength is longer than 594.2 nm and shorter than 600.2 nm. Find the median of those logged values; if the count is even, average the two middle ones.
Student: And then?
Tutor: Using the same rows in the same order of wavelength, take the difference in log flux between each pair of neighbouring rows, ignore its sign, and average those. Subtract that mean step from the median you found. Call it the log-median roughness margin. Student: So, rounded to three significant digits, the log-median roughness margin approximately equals 0.488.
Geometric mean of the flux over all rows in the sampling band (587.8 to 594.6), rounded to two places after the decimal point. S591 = 3.19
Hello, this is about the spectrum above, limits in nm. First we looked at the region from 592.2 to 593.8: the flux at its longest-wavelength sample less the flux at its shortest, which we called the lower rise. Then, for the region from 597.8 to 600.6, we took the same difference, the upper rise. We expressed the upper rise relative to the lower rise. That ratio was 1.9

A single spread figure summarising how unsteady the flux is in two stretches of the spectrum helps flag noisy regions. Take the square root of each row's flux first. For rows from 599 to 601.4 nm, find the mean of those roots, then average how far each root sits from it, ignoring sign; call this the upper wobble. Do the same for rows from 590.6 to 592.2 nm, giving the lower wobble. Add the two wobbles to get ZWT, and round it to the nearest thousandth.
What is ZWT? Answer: 0.036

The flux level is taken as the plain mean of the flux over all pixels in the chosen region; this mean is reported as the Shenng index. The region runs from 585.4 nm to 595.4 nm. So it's 3.21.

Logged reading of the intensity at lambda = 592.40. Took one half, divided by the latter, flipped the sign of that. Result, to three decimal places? -0.152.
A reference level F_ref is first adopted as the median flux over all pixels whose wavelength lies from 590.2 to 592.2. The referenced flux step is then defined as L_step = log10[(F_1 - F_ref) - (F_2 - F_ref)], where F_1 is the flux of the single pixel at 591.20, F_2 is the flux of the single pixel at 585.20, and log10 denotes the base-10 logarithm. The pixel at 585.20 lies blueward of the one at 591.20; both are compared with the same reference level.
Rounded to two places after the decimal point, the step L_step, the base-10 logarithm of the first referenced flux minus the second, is -1.46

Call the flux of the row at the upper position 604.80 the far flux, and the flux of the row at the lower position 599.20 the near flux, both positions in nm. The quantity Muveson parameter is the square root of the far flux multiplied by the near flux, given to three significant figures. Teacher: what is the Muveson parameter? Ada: 3.23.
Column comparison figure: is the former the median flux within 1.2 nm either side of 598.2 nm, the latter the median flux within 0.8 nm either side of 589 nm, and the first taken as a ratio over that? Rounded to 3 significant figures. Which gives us 1.11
